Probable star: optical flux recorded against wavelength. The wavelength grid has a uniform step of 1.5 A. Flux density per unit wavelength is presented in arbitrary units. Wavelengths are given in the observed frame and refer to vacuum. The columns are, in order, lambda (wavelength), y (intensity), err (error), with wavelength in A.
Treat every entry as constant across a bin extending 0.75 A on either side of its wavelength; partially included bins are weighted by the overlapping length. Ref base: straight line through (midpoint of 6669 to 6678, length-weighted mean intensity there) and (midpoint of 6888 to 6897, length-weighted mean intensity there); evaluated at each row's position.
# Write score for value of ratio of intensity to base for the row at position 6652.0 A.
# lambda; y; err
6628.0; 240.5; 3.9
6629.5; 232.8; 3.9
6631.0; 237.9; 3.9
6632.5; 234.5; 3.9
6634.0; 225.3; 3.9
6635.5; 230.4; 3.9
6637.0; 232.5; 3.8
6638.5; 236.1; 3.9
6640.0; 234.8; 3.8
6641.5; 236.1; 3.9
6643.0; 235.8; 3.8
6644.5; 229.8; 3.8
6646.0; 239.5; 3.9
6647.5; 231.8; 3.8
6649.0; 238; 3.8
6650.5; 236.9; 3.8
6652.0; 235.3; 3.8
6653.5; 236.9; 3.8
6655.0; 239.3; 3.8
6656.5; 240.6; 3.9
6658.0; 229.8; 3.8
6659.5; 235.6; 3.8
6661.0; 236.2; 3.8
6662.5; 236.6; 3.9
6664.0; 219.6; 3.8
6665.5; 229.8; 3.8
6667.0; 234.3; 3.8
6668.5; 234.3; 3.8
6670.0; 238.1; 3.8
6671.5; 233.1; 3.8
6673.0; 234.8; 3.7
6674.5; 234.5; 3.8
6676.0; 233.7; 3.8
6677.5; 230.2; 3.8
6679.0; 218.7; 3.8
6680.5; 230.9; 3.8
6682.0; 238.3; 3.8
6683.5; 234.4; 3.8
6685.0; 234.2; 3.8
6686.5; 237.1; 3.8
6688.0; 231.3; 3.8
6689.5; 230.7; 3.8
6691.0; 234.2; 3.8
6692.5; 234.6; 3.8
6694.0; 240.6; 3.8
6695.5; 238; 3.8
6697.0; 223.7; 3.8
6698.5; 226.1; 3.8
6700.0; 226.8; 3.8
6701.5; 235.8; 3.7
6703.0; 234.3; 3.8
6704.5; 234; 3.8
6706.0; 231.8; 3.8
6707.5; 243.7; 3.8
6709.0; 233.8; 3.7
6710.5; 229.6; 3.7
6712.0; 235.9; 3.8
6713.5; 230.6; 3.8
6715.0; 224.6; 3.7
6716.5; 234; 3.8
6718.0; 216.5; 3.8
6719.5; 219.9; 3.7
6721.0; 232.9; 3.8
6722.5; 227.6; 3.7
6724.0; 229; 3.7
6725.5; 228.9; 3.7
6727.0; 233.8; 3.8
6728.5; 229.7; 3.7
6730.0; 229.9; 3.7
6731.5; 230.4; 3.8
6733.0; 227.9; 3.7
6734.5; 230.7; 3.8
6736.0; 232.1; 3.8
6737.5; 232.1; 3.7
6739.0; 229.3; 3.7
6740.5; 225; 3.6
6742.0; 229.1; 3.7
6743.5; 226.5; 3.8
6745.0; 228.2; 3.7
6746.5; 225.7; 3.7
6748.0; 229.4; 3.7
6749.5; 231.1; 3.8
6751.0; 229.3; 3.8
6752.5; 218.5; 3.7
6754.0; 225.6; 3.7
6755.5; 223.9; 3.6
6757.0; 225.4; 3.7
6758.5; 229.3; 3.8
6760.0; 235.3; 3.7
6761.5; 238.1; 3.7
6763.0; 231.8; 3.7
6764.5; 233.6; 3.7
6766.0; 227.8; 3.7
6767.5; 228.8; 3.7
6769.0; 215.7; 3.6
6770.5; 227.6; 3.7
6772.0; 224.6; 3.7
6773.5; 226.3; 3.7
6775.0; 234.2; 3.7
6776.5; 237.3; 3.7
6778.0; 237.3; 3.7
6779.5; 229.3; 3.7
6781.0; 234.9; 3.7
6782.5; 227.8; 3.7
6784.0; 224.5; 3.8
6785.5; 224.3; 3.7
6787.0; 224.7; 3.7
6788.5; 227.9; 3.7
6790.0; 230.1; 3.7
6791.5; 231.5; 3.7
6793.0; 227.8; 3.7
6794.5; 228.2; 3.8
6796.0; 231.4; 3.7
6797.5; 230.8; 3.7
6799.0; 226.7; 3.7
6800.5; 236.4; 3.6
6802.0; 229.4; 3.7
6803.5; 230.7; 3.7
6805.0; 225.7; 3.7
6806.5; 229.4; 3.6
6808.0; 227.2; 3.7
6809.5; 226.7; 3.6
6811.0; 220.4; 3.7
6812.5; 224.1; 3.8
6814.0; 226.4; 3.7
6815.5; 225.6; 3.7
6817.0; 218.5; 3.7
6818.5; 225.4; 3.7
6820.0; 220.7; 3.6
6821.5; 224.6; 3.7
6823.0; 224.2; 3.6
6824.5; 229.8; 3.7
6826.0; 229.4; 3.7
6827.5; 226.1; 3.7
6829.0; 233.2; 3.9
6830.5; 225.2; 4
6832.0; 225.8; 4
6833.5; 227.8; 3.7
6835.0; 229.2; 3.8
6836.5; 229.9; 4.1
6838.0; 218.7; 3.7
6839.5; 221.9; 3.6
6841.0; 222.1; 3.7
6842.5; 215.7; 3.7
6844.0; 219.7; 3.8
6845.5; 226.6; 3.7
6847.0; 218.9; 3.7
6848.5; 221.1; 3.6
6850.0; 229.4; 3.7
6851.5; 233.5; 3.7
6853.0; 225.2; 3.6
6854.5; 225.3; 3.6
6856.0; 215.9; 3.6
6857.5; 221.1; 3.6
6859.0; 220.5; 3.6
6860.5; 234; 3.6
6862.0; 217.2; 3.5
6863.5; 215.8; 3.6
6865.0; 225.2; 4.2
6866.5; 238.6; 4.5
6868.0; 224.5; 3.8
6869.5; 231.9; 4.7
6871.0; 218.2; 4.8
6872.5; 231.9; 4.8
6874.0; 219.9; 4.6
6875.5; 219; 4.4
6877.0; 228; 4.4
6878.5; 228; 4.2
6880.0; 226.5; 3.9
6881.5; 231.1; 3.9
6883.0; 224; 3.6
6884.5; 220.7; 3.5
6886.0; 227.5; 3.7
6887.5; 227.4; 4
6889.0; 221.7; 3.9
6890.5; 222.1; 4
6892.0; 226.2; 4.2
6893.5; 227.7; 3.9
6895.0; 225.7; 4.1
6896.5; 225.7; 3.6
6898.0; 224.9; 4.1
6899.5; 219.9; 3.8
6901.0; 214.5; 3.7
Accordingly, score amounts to 1.00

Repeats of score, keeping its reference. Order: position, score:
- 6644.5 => 0.98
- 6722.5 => 0.98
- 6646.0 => 1.02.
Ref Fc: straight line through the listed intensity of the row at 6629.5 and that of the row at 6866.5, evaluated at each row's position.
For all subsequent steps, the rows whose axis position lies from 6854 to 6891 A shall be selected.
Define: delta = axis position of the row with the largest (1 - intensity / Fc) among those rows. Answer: 6863.5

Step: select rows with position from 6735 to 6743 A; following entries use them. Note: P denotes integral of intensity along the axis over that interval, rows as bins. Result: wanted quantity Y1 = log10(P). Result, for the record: 3.26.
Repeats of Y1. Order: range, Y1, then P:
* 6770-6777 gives 3.21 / 1609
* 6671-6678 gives 3.21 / 1634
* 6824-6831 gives 3.20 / 1602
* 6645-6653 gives 3.28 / 1889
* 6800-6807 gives 3.21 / 1611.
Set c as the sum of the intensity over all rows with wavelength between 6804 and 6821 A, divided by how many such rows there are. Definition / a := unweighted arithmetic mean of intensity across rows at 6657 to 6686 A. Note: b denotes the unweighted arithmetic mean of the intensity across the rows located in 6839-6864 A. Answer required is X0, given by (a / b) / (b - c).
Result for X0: -0.5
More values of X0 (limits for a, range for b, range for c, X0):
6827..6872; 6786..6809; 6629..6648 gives -0.2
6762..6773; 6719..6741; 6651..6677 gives -0.2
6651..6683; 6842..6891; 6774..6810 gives -0.2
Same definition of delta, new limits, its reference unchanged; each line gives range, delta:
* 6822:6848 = 6842.5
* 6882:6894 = 6884.5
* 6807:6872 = 6863.5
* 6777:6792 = 6785.5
